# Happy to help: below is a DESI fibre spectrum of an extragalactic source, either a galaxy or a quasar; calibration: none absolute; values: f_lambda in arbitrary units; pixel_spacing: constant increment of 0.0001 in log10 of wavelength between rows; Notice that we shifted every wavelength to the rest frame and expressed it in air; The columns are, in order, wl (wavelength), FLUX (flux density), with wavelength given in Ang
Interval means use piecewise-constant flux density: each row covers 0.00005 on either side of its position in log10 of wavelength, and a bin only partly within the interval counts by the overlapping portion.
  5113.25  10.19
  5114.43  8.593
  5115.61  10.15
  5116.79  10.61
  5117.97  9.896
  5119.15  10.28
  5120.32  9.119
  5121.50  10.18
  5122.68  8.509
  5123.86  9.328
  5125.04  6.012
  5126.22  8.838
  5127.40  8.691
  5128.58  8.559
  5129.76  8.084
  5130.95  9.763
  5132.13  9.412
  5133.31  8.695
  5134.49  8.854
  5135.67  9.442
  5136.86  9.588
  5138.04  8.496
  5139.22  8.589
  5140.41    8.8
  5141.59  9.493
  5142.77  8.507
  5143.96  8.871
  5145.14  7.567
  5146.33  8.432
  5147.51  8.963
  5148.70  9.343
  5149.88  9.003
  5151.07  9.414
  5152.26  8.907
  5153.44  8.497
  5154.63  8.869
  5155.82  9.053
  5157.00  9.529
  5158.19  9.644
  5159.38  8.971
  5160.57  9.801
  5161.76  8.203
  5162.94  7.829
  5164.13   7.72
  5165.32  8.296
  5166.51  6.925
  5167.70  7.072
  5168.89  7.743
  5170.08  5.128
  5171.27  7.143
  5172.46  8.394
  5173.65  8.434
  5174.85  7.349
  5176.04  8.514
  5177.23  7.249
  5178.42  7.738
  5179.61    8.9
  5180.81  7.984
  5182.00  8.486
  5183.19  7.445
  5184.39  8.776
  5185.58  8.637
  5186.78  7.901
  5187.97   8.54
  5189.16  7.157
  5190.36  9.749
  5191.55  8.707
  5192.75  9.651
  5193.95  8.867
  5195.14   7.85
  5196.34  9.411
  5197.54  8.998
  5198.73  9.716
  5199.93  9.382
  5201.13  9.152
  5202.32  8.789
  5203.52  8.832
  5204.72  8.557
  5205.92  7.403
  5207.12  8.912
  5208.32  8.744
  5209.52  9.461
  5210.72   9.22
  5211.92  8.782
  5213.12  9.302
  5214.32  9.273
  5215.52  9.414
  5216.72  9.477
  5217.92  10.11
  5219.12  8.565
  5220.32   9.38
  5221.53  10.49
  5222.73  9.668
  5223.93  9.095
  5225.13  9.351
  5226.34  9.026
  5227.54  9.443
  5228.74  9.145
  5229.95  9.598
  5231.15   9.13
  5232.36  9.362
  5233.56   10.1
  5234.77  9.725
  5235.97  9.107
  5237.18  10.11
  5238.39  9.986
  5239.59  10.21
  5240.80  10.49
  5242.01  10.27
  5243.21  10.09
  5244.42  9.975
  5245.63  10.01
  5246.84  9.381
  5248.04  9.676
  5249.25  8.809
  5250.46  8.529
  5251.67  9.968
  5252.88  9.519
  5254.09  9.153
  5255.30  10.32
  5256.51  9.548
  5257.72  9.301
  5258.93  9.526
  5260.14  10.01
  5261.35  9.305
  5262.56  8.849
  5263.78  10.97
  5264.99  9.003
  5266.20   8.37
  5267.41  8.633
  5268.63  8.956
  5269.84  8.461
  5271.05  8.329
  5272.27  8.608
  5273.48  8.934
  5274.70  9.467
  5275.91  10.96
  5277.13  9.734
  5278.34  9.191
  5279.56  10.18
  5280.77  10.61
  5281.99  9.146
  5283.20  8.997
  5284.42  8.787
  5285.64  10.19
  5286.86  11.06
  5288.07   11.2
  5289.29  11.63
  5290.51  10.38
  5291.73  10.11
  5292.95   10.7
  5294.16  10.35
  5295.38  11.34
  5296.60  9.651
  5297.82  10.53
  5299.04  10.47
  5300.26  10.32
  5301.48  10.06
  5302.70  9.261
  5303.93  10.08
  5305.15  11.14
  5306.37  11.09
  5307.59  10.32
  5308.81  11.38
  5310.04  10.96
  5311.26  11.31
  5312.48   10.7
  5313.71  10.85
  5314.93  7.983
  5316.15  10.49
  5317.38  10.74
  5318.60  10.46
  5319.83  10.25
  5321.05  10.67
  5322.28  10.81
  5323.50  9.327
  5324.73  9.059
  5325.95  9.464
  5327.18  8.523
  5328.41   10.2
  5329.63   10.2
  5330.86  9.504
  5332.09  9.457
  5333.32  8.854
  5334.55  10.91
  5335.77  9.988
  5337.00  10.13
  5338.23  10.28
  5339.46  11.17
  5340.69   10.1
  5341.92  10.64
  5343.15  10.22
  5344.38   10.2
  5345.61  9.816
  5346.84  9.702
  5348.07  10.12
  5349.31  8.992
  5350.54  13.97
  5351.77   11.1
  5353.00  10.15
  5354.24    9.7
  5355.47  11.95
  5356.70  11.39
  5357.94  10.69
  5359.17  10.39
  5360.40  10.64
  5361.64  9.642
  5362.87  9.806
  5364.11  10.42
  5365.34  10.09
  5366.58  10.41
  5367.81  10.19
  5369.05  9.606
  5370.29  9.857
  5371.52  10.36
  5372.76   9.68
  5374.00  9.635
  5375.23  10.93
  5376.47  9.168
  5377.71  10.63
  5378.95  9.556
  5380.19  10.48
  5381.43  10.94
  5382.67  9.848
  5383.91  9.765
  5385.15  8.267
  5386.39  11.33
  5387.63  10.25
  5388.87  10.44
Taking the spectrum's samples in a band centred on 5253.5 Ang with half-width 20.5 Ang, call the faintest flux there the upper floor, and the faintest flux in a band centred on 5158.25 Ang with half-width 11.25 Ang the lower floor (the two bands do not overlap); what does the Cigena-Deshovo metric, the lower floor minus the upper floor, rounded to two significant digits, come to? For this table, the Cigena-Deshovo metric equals -1.4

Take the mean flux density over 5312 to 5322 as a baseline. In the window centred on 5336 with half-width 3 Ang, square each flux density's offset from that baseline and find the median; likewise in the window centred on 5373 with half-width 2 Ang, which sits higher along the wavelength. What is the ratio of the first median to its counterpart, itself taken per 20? 0.01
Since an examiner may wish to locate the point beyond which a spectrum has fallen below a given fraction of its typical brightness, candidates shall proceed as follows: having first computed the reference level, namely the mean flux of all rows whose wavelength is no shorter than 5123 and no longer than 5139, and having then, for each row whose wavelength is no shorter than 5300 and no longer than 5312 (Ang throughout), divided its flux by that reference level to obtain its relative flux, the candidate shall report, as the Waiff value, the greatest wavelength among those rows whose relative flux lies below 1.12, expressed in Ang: 5302.70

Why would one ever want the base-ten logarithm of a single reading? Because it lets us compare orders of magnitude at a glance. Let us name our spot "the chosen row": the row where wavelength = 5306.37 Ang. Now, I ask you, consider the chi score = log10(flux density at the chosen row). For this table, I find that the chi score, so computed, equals 1.04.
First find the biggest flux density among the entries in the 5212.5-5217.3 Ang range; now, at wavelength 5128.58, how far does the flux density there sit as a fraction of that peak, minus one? -0.10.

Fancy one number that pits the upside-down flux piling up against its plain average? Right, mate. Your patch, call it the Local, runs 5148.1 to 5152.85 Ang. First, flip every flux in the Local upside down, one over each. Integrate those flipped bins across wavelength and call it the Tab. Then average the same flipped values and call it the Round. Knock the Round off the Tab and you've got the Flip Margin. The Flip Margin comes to 0.409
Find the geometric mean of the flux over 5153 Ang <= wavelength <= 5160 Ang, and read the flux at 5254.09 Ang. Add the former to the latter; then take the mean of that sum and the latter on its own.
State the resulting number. 13.7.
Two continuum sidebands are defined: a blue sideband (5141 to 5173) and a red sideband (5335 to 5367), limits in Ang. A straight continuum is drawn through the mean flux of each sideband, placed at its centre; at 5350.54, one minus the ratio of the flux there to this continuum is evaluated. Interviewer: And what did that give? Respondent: -0.34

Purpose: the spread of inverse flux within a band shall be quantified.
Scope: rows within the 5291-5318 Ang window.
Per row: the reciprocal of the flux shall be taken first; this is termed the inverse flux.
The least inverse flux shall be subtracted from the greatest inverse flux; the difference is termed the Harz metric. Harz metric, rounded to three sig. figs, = 0.0374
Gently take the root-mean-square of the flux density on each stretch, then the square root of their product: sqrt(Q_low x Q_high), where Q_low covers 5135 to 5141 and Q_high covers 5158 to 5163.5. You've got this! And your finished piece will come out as 9.0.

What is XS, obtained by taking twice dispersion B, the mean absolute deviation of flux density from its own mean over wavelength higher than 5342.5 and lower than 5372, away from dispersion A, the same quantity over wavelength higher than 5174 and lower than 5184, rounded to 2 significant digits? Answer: -0.73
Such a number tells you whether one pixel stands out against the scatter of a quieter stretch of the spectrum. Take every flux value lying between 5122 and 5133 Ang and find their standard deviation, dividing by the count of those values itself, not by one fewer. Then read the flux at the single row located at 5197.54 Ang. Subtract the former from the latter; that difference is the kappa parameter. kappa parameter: 8.0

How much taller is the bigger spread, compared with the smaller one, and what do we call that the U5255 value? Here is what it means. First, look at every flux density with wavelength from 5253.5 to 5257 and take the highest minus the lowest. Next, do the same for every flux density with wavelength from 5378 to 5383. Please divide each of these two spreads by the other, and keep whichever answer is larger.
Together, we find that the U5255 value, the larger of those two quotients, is 1.2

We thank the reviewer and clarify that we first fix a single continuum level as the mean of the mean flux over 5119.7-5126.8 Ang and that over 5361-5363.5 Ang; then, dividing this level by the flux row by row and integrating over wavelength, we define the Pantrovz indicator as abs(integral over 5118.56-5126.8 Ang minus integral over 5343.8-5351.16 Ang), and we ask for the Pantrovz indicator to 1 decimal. 2.2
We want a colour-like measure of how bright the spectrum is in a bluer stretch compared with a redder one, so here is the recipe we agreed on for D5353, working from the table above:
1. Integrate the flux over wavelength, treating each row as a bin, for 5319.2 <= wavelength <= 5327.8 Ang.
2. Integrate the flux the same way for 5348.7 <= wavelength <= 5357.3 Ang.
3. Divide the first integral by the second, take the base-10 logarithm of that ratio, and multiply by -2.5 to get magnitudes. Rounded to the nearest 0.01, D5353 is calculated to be 0.14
